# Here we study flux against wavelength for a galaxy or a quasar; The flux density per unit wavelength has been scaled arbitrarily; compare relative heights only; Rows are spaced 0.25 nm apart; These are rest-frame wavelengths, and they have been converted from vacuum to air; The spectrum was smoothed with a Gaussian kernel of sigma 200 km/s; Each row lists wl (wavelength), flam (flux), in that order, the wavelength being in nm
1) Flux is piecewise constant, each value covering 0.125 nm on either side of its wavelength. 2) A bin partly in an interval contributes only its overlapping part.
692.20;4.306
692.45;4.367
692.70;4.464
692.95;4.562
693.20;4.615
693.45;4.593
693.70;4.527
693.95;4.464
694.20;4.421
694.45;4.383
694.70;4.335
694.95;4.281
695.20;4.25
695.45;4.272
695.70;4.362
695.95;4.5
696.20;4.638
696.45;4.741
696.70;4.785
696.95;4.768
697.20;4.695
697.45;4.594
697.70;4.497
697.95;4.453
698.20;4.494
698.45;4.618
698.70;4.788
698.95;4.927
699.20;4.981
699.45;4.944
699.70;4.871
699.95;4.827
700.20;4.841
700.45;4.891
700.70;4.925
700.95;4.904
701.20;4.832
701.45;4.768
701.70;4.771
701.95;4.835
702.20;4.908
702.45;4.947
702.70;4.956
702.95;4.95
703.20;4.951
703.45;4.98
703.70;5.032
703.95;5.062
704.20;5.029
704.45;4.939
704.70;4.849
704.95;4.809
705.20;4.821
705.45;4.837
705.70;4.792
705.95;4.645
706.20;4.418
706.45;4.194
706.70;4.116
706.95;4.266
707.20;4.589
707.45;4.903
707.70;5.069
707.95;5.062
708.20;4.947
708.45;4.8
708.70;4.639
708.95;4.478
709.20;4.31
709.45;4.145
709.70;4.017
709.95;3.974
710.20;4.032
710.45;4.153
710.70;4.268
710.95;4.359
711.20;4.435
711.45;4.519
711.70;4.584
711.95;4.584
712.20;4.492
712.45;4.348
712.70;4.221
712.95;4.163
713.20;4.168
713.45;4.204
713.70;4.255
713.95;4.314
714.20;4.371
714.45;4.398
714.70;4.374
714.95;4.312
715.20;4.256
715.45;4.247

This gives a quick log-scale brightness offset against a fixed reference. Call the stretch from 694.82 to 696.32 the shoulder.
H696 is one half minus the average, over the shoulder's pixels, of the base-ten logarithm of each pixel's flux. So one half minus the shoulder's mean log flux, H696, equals -0.14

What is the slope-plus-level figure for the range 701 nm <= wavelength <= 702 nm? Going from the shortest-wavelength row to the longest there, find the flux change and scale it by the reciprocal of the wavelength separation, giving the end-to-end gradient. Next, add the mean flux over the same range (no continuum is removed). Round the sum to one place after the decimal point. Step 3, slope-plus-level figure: 4.8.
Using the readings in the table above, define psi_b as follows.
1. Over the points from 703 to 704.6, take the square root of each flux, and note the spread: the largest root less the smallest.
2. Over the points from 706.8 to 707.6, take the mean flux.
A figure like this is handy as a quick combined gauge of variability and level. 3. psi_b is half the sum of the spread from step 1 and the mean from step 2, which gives 2.31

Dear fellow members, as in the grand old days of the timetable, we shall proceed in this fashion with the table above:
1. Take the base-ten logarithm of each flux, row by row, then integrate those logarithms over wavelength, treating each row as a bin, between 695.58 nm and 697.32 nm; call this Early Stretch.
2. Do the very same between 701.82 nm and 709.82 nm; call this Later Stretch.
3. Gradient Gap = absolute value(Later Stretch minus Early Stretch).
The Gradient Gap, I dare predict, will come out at 4.2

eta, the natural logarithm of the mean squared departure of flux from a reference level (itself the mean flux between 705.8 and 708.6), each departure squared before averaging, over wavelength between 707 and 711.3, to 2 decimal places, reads -1.87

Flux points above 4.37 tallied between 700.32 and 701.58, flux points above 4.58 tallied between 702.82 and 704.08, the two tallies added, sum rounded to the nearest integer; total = 10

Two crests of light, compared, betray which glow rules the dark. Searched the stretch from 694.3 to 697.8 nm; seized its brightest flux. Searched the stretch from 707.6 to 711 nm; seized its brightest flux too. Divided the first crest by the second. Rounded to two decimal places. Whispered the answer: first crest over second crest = 0.94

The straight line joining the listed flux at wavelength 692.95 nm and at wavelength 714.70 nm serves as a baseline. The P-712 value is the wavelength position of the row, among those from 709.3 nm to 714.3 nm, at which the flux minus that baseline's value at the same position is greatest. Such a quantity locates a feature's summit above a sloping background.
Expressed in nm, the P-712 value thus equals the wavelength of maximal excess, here 711.95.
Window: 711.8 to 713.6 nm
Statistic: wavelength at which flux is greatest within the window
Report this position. 711.95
